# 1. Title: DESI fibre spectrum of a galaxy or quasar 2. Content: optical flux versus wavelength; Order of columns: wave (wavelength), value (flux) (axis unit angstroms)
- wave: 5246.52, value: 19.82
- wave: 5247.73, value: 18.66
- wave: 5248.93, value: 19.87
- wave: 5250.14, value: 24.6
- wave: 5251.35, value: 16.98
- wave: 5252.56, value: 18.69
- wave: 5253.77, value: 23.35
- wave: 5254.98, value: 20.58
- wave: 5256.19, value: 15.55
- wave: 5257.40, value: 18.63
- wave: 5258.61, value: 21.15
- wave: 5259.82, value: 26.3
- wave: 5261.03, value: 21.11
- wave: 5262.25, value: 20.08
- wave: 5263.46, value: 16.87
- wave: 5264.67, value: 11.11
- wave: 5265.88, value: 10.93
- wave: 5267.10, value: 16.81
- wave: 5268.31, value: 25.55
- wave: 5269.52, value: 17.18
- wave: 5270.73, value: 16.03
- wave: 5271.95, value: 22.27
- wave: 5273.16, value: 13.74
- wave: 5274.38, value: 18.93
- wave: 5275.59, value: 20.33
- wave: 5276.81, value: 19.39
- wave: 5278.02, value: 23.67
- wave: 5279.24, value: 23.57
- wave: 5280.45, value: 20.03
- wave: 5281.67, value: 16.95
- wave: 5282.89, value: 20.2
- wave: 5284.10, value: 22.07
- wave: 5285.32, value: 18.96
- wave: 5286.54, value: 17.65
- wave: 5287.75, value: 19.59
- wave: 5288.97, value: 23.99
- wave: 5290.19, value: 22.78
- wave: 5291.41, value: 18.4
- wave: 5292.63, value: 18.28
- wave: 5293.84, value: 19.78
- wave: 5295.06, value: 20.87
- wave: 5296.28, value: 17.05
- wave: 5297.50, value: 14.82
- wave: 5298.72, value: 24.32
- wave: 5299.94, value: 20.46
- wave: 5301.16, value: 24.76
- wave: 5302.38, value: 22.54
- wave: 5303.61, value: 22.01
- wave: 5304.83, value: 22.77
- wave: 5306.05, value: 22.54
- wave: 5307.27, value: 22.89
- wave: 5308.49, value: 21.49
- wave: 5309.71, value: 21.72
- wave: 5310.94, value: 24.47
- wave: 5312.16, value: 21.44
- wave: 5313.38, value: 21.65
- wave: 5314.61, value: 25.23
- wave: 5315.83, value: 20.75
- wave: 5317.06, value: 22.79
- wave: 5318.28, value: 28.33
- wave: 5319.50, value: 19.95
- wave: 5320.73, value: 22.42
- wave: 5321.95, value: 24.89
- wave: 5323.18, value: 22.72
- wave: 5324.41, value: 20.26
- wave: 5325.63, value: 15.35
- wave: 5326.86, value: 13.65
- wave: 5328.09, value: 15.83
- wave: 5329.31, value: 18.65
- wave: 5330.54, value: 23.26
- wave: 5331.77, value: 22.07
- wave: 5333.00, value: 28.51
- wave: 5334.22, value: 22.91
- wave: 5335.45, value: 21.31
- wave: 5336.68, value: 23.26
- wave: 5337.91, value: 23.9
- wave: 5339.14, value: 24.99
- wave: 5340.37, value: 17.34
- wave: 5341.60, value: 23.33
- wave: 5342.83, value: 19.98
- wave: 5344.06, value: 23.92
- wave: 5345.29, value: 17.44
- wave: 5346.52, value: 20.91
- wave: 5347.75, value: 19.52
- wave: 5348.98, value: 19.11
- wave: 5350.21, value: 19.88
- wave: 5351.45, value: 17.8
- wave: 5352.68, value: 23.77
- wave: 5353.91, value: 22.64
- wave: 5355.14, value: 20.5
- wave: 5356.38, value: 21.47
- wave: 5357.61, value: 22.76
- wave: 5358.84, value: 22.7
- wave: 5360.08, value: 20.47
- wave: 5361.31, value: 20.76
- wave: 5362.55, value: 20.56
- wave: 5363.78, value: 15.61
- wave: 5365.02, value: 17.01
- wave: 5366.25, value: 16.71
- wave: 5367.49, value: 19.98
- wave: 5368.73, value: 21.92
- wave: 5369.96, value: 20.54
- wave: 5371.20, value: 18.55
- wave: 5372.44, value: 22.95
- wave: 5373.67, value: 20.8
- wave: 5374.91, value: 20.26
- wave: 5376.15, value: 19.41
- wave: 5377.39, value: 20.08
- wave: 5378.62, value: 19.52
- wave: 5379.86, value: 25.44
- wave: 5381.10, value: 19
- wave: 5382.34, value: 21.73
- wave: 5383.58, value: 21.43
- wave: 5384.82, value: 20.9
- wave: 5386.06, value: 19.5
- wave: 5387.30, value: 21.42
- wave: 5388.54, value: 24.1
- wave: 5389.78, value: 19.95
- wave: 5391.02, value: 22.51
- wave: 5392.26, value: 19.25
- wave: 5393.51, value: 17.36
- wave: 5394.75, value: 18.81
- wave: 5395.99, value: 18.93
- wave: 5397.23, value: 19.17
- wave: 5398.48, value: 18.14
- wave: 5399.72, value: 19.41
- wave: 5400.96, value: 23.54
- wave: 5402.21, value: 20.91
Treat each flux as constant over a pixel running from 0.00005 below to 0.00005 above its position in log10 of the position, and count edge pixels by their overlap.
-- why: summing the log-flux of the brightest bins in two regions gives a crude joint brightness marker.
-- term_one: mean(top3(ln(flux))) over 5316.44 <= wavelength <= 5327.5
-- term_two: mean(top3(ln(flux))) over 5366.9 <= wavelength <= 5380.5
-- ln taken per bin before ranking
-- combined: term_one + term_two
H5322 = 6.38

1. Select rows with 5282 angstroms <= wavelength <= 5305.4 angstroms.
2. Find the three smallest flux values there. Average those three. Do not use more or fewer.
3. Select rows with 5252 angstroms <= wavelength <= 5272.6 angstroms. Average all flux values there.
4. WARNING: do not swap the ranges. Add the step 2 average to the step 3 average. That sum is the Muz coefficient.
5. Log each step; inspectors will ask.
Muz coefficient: 35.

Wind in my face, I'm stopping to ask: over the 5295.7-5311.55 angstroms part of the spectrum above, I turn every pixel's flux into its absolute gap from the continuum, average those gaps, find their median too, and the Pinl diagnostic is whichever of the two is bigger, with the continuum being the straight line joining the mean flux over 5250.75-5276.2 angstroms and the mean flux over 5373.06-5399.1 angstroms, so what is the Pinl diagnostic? 3.44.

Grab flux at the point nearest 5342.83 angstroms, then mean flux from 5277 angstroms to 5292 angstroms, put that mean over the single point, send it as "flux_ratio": 1.03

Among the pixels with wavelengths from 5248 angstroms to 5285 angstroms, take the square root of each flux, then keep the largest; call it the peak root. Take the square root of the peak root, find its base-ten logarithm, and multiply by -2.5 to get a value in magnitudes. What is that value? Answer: -0.887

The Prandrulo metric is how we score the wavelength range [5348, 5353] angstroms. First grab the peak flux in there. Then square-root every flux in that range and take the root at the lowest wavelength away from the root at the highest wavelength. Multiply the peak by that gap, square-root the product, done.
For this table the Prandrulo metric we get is 3.5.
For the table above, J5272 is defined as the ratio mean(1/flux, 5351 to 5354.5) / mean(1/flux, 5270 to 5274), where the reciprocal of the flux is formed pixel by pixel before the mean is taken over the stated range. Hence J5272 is 0.79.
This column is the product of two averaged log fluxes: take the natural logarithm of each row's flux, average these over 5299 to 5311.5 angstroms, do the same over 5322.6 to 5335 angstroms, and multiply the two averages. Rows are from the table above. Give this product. 9.31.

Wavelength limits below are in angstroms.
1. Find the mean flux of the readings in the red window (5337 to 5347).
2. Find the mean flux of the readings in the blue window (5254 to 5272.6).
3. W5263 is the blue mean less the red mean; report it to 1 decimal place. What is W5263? -2.8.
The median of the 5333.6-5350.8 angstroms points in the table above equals 21.1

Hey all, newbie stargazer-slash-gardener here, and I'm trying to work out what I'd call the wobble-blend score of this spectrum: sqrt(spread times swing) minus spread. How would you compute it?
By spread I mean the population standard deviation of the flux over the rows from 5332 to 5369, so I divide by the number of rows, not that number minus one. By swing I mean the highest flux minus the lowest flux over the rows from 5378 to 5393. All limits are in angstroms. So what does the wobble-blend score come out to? 1.5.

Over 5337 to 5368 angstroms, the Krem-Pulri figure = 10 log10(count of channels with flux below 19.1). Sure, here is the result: 8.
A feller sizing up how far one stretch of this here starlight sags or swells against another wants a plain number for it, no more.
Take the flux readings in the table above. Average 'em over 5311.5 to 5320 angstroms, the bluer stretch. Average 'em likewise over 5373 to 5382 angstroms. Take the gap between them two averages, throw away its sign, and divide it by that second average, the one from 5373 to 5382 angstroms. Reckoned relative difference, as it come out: 0.108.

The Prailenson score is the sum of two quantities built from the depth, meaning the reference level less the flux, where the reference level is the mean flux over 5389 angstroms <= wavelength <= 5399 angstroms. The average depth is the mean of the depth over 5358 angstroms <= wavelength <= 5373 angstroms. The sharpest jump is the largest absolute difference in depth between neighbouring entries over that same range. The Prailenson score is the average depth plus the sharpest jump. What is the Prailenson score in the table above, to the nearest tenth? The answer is 4.4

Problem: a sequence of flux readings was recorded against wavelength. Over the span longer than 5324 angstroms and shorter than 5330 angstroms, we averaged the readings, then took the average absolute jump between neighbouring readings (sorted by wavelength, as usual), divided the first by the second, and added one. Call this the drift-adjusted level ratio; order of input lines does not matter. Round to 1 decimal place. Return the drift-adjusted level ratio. 6.8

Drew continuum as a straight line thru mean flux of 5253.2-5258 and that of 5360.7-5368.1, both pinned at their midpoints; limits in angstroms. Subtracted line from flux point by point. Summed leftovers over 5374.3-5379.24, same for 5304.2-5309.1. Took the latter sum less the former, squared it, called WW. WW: 58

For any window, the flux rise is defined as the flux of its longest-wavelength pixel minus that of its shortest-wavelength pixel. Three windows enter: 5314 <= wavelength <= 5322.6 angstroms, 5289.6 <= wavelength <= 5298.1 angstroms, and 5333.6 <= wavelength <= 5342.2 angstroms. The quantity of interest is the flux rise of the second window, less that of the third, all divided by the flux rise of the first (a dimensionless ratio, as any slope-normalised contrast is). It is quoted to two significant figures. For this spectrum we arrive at 25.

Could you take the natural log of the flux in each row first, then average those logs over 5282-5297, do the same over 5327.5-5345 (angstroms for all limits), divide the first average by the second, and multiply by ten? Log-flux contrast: 9.69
